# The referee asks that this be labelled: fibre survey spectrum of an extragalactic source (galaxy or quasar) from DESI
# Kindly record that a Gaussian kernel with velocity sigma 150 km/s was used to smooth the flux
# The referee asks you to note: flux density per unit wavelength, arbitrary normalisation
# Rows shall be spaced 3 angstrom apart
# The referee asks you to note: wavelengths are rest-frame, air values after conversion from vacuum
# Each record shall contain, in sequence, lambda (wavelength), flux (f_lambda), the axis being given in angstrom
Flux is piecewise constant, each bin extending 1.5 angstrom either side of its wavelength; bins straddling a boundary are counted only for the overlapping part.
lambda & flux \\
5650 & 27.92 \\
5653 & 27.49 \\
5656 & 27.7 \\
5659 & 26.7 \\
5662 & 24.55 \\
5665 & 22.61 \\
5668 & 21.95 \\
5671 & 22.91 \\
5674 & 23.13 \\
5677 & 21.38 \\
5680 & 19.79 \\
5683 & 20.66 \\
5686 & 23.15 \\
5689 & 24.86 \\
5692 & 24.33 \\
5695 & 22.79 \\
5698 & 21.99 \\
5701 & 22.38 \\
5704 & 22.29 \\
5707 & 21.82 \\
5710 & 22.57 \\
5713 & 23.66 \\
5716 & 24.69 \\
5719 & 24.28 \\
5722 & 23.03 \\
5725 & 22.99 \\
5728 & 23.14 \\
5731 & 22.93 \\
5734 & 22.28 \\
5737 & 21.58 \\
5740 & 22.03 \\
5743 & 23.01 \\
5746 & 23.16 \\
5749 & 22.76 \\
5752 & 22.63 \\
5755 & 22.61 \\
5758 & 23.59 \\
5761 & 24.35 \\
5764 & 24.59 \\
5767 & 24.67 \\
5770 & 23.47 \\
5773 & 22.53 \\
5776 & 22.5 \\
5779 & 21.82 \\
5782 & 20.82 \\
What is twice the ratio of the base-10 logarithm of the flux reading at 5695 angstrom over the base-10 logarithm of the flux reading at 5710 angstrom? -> 2.006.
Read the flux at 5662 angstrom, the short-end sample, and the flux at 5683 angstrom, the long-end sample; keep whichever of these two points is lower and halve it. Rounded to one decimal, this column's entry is 10.3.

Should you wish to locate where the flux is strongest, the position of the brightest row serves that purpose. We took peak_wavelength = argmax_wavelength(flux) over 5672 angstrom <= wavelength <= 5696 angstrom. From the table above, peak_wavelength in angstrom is 5689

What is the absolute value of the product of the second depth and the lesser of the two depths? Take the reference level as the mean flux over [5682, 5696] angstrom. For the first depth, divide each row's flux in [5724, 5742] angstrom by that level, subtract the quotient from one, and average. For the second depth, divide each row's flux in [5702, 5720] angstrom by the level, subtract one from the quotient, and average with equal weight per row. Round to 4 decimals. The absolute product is 0.0000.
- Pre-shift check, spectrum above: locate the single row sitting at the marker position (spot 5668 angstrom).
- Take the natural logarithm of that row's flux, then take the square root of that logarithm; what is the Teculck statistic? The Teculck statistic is 1.76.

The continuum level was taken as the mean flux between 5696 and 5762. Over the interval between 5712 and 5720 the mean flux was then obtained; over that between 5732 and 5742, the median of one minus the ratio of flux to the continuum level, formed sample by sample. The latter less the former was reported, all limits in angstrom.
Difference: -24.2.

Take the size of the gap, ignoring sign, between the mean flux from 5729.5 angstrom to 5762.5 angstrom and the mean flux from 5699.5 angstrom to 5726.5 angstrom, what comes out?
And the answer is 0.27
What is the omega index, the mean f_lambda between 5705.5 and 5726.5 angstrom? 23.3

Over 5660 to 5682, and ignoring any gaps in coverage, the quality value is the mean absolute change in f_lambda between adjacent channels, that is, 1.19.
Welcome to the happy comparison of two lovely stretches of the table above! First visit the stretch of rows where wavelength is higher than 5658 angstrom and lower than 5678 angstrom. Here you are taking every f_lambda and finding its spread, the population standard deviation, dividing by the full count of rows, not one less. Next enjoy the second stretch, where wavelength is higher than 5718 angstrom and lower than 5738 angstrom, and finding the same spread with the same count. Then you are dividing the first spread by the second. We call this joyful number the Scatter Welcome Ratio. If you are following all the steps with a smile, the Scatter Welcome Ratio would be 2.2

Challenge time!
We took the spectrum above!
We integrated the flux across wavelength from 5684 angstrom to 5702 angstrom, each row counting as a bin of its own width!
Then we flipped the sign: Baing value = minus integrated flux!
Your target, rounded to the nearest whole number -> -418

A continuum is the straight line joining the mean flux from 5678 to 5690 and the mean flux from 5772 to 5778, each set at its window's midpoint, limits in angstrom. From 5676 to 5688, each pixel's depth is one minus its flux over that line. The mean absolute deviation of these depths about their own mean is 0.046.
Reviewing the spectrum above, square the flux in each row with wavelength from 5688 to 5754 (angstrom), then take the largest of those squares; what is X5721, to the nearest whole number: 618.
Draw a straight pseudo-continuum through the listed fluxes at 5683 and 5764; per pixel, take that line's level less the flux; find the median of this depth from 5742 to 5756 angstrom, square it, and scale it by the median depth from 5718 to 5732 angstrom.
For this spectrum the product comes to -0.36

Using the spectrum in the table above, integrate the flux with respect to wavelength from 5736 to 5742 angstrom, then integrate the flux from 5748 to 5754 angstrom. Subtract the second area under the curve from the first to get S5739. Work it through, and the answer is -5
